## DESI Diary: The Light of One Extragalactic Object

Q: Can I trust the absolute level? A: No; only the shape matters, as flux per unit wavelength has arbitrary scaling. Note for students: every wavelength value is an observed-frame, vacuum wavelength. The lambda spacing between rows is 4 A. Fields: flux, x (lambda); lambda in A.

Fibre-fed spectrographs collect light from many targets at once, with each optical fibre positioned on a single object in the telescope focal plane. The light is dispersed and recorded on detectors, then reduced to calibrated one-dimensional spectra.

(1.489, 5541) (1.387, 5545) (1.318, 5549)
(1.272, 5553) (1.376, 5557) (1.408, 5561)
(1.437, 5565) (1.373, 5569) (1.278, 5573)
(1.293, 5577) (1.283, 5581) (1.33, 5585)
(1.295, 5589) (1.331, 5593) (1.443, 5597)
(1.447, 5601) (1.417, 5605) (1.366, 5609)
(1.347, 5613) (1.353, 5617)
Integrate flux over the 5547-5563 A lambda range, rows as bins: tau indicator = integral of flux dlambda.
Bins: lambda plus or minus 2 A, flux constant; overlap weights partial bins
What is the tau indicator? 21.5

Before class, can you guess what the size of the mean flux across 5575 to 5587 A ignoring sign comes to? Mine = 1.30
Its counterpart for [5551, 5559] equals 1.32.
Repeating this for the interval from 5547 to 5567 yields 1.36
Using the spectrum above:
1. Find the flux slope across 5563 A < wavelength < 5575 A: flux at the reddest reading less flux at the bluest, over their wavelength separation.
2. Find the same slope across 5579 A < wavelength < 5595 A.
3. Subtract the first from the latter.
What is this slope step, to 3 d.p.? 0.024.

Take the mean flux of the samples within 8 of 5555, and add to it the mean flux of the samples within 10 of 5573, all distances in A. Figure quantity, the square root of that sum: 1.64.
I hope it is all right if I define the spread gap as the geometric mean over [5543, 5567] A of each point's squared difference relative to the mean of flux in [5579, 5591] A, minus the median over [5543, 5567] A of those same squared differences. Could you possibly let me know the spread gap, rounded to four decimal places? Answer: -0.0028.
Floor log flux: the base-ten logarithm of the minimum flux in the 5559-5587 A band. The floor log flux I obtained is 0.107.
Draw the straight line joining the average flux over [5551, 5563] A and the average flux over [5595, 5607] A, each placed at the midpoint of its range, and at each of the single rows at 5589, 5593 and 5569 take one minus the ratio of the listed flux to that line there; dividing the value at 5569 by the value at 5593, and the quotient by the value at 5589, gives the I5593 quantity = 0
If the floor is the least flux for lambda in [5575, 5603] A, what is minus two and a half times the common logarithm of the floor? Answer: -0.271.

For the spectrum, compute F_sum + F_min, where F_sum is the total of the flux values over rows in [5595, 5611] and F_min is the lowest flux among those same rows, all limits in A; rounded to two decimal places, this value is 7.04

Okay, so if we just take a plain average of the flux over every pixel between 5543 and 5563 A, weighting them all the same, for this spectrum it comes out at 1.35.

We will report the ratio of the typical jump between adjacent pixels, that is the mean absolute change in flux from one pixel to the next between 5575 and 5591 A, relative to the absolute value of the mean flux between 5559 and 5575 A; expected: 0.022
